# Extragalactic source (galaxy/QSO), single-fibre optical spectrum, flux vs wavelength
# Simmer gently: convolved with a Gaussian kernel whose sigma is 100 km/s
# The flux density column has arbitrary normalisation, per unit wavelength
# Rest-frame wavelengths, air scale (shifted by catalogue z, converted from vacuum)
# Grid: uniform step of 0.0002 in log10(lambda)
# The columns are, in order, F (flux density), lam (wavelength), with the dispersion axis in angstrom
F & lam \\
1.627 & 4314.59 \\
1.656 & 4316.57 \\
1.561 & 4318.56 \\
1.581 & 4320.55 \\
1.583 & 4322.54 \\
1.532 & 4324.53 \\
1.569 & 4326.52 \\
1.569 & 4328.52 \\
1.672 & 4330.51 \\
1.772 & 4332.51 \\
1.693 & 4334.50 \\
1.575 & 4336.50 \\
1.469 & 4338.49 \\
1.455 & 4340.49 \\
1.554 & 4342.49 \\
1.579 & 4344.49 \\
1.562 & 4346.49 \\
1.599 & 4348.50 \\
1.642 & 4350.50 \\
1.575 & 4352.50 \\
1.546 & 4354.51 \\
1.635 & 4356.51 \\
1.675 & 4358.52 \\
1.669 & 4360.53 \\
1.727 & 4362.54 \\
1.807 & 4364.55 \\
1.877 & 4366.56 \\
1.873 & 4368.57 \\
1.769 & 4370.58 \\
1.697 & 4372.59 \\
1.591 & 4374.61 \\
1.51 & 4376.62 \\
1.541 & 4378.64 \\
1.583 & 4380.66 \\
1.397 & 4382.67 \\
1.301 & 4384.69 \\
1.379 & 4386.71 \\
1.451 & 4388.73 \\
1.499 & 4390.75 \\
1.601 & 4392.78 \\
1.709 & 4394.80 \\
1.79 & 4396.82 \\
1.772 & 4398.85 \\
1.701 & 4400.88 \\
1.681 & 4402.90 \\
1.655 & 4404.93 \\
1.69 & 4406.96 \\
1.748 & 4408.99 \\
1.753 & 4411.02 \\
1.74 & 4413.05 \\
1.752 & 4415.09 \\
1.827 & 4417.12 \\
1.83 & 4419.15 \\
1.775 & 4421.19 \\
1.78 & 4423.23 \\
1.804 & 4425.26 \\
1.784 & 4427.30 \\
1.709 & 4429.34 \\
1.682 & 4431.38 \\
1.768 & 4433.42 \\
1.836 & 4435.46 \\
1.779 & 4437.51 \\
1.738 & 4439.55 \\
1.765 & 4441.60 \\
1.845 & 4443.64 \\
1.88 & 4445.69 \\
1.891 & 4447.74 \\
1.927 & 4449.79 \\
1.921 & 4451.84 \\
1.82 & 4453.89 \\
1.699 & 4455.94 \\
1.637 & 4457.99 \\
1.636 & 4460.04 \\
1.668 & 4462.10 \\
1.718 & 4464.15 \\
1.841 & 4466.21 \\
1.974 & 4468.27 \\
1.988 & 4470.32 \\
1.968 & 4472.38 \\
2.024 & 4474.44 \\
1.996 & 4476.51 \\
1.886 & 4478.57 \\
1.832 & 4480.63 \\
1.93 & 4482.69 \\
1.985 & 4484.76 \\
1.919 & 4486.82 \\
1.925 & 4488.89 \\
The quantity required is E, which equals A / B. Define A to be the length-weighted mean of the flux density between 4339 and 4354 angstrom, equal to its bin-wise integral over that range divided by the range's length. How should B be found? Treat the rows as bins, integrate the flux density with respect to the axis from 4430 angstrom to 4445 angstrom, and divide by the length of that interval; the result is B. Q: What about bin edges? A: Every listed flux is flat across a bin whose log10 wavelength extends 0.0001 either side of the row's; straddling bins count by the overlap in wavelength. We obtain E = 0.88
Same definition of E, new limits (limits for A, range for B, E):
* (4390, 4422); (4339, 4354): 1.10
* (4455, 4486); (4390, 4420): 1.08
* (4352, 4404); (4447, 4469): 0.91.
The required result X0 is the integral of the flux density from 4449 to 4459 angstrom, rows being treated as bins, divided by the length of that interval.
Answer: 1.80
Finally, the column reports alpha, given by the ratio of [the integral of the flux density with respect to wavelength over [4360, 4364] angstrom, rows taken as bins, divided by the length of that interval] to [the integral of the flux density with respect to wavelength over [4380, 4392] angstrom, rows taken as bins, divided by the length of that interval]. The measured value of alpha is 1.19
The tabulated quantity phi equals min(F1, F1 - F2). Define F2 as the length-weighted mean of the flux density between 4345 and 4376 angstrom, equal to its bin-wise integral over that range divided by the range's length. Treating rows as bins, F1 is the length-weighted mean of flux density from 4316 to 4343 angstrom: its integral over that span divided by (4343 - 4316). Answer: -0.1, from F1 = 1.59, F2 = 1.68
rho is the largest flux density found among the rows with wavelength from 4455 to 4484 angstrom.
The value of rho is 2.024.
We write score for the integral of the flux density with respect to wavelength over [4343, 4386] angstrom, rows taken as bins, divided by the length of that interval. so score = 1.62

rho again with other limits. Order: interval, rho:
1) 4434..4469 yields 1.974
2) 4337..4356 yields 1.642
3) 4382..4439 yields 1.836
